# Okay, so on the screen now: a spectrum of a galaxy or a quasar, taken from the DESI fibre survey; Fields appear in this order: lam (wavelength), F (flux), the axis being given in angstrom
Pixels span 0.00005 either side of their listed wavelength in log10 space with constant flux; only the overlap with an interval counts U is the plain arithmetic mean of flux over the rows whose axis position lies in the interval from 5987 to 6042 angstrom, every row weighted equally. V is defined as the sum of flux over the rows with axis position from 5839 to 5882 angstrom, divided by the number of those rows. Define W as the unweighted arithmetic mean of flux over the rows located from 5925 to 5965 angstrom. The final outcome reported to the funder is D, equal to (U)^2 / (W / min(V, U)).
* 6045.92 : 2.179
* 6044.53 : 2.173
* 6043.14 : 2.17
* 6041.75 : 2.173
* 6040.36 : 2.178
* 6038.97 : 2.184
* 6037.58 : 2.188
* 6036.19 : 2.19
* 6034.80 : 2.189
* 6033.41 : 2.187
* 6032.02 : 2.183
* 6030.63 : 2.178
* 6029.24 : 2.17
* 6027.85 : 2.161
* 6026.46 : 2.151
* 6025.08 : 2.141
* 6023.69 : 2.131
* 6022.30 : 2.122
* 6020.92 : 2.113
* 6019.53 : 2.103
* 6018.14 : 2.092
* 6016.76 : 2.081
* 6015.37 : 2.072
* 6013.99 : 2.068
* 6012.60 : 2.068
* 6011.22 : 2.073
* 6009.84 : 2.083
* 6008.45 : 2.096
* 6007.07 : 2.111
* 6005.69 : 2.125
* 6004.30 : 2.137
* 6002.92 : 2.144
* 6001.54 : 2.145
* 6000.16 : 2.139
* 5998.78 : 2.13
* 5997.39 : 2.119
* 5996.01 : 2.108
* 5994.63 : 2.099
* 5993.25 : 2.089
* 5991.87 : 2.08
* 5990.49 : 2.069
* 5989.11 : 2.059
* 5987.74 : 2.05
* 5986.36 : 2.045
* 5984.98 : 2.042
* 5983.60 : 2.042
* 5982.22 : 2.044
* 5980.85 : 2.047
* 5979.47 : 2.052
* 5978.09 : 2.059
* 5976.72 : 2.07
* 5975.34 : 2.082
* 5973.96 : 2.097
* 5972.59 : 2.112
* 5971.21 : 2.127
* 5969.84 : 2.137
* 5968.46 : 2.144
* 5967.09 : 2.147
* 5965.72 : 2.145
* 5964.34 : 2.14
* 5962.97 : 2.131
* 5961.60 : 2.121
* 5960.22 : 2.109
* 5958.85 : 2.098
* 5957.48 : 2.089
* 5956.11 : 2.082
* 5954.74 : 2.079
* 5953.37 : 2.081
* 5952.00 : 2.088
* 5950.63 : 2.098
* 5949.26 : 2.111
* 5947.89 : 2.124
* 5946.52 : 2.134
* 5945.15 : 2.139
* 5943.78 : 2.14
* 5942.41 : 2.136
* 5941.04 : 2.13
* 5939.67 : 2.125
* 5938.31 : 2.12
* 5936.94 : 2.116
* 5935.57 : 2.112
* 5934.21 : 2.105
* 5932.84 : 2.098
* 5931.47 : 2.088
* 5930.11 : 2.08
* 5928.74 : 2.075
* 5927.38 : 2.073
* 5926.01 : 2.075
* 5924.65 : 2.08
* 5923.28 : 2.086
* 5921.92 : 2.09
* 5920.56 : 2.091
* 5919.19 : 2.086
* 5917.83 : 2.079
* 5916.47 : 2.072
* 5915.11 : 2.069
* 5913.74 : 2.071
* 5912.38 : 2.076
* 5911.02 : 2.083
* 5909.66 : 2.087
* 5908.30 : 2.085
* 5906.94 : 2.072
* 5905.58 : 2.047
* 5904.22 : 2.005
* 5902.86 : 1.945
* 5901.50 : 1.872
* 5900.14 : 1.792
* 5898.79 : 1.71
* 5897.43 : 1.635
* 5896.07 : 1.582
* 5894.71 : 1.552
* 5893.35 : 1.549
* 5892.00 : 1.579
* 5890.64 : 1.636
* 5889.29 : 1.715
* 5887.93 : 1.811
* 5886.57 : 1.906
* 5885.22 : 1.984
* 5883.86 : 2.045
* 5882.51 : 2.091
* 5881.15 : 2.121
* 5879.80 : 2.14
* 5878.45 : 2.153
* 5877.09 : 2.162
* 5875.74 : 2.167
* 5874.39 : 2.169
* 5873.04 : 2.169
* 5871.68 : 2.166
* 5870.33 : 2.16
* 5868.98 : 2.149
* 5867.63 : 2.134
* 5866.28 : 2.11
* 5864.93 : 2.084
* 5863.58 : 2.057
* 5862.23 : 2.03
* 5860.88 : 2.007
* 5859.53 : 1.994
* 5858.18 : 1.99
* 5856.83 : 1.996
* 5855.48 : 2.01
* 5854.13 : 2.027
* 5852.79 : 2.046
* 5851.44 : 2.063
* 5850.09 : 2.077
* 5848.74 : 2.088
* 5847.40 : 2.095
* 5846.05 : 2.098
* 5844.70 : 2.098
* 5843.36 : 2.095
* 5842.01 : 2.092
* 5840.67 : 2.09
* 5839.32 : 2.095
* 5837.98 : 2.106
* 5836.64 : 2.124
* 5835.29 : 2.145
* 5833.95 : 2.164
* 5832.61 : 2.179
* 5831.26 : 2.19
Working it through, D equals 4.5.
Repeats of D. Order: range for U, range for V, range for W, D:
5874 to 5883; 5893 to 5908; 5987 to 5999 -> 3.9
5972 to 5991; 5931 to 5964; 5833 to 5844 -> 4.1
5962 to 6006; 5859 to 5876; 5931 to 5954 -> 4.4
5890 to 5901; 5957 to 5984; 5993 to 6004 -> 2.0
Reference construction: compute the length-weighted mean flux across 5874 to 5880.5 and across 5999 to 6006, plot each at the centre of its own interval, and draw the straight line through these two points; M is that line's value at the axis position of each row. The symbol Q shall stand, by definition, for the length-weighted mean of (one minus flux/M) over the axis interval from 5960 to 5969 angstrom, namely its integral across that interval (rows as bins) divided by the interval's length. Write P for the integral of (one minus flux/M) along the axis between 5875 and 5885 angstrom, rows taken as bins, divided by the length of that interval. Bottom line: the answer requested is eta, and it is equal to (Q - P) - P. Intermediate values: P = 0.019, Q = 0.005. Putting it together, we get -0.033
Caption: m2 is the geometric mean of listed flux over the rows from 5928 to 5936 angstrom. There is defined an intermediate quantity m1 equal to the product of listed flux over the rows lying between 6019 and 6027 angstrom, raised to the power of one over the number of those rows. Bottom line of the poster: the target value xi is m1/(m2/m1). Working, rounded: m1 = 2.13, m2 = 2.09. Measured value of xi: 2.16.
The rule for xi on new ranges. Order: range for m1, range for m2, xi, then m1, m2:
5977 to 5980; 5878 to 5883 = 1.99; 2.06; 2.13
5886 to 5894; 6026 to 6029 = 1.33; 1.69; 2.16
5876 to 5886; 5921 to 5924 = 2.11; 2.10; 2.09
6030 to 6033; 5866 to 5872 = 2.22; 2.18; 2.14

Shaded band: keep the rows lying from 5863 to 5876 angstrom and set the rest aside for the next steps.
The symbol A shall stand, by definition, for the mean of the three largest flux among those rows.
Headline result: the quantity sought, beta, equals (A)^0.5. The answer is 1.47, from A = 2.17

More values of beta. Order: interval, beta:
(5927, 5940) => 1.46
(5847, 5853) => 1.44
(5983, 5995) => 1.45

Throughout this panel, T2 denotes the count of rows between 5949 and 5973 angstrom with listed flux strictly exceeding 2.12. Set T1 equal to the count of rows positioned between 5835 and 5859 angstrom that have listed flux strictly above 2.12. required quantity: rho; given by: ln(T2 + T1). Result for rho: 2.3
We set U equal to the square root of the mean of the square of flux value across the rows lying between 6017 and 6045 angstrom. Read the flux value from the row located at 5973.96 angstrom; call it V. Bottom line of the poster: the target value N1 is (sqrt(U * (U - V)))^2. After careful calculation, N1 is 0.13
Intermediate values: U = 2.16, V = 2.097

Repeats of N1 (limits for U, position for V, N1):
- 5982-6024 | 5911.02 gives 0.02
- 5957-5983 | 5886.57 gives 0.41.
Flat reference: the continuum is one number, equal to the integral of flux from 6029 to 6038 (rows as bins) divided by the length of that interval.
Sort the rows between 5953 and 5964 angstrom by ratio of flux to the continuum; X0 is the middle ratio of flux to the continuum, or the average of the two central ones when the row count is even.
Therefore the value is 0.96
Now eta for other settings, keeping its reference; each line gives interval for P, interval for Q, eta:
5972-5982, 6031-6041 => -0.090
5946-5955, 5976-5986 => 0.001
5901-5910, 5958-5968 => -0.120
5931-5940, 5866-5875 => -0.034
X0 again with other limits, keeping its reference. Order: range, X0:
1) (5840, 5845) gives 0.96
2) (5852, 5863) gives 0.92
